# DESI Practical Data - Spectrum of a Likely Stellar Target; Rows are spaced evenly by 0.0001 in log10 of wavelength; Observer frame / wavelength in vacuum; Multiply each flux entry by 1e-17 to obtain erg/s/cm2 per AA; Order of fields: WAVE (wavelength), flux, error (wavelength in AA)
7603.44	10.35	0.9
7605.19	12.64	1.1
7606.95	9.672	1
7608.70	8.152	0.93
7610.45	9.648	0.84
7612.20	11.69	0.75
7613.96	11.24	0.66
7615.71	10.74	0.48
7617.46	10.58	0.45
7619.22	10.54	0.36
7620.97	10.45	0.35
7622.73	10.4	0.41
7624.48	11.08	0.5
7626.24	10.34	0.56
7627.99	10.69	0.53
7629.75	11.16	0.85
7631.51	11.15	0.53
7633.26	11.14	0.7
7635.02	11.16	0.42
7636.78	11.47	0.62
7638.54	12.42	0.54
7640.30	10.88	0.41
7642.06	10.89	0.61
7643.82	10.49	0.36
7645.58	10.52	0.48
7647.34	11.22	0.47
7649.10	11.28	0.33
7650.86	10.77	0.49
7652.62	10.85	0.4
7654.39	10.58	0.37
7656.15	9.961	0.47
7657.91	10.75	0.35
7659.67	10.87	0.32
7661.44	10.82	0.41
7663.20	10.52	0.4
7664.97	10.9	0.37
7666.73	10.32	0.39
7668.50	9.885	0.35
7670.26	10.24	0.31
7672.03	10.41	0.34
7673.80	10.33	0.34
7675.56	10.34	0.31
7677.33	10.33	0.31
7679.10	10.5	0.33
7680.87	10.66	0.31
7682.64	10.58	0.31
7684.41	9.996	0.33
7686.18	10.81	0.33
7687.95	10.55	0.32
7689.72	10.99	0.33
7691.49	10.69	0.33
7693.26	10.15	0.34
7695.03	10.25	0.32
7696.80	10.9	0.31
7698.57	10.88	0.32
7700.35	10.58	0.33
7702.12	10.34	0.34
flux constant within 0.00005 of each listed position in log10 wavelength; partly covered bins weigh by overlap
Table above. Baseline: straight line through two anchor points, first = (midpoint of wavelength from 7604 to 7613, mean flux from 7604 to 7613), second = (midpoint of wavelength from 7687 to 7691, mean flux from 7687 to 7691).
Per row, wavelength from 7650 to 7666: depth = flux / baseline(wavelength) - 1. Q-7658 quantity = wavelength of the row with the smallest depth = 7656.15 AA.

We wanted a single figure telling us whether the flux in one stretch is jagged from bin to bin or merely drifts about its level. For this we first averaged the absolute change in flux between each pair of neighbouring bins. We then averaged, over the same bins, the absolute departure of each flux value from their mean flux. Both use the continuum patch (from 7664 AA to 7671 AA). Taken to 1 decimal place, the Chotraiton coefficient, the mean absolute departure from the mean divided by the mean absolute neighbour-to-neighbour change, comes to 0.6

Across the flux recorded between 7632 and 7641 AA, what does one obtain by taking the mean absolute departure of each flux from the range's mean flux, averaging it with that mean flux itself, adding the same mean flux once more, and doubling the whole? 34.67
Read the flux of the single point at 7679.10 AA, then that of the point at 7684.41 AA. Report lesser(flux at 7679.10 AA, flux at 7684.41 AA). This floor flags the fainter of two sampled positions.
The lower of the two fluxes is 10.0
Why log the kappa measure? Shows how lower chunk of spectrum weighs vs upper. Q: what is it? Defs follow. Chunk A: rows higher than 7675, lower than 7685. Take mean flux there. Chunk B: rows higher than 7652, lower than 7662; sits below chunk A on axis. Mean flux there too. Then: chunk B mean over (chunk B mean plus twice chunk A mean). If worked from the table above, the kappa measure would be 0.338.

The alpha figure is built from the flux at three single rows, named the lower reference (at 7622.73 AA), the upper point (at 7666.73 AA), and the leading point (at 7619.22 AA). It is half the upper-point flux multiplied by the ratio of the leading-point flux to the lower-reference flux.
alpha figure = 5.23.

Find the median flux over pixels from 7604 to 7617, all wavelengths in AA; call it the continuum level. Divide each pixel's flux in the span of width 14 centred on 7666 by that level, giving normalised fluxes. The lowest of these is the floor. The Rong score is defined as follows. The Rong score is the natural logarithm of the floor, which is -0.083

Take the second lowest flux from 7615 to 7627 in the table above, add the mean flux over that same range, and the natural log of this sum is 3.04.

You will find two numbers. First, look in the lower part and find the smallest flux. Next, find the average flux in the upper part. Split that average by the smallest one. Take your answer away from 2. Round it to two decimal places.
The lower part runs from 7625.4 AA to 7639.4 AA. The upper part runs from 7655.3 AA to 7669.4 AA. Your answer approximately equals 0.98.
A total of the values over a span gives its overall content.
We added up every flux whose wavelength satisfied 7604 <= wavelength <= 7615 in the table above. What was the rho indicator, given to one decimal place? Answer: 63.0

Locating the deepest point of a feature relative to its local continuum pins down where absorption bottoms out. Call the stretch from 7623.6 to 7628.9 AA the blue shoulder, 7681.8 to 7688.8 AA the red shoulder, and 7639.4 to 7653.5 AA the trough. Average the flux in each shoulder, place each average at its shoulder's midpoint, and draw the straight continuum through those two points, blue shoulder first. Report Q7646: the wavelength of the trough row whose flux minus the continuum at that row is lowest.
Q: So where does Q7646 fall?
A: 7643.82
